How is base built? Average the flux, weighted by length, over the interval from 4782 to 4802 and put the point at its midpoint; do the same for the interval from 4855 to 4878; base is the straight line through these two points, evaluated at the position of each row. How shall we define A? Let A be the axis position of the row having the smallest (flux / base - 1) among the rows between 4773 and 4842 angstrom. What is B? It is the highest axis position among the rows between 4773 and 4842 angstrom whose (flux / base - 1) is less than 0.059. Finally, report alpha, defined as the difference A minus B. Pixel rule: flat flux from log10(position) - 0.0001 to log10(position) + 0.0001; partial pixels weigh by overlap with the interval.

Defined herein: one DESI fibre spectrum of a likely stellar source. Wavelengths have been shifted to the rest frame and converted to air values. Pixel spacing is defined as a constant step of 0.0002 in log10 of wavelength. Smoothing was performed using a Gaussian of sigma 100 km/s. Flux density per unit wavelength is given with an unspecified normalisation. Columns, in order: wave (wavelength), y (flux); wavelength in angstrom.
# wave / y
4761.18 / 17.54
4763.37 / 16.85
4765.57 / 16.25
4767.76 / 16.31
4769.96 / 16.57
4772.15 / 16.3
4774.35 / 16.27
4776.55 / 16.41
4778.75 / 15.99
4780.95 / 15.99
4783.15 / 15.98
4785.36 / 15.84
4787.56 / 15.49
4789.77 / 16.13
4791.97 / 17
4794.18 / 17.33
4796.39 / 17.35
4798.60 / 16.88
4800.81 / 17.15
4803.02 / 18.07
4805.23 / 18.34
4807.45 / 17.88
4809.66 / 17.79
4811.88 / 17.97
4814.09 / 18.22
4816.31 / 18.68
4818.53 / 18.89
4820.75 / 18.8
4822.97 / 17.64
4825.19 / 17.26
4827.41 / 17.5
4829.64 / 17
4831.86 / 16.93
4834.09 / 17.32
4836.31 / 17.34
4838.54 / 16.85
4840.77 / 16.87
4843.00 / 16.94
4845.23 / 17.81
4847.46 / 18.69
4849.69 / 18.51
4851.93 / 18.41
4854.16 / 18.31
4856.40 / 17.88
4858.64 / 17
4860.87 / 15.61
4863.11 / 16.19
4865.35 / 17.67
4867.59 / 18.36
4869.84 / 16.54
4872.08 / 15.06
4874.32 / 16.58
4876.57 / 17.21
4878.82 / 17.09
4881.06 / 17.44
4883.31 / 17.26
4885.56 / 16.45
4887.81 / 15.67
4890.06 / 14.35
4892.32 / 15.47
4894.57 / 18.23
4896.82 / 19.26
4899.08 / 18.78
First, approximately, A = 4787.56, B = 4840.77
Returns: -53.2 angstrom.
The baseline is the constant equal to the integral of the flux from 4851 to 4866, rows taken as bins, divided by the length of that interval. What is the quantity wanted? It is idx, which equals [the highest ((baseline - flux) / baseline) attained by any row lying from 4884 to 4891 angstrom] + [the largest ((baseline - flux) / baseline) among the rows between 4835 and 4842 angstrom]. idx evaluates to 0.19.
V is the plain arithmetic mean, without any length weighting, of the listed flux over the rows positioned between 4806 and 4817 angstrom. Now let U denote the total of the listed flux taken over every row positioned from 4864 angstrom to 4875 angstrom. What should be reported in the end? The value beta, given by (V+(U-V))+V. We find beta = 102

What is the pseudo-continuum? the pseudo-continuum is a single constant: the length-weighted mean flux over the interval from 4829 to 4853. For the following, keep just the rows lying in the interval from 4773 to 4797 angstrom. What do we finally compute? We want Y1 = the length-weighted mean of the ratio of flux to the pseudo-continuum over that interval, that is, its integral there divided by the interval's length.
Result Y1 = 0.93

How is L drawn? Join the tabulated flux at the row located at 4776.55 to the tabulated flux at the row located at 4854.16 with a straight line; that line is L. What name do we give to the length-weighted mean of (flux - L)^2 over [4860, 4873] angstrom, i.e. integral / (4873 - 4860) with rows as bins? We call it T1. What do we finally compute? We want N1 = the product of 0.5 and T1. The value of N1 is 2.6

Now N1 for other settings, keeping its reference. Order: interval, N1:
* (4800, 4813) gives 0.3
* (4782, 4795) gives 0.3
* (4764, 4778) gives 0.0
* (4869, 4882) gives 2.7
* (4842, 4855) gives 0.1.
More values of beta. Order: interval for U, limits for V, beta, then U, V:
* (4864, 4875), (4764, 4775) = 101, 84.2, 16.3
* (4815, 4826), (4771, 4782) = 107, 91.3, 16.2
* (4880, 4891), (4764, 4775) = 98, 81.2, 16.3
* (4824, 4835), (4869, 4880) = 103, 86.0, 16.5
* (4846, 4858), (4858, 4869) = 109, 91.8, 17.0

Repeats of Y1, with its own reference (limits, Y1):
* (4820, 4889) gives 0.98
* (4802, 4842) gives 1.01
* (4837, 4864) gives 0.99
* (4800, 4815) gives 1.02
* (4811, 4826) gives 1.04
